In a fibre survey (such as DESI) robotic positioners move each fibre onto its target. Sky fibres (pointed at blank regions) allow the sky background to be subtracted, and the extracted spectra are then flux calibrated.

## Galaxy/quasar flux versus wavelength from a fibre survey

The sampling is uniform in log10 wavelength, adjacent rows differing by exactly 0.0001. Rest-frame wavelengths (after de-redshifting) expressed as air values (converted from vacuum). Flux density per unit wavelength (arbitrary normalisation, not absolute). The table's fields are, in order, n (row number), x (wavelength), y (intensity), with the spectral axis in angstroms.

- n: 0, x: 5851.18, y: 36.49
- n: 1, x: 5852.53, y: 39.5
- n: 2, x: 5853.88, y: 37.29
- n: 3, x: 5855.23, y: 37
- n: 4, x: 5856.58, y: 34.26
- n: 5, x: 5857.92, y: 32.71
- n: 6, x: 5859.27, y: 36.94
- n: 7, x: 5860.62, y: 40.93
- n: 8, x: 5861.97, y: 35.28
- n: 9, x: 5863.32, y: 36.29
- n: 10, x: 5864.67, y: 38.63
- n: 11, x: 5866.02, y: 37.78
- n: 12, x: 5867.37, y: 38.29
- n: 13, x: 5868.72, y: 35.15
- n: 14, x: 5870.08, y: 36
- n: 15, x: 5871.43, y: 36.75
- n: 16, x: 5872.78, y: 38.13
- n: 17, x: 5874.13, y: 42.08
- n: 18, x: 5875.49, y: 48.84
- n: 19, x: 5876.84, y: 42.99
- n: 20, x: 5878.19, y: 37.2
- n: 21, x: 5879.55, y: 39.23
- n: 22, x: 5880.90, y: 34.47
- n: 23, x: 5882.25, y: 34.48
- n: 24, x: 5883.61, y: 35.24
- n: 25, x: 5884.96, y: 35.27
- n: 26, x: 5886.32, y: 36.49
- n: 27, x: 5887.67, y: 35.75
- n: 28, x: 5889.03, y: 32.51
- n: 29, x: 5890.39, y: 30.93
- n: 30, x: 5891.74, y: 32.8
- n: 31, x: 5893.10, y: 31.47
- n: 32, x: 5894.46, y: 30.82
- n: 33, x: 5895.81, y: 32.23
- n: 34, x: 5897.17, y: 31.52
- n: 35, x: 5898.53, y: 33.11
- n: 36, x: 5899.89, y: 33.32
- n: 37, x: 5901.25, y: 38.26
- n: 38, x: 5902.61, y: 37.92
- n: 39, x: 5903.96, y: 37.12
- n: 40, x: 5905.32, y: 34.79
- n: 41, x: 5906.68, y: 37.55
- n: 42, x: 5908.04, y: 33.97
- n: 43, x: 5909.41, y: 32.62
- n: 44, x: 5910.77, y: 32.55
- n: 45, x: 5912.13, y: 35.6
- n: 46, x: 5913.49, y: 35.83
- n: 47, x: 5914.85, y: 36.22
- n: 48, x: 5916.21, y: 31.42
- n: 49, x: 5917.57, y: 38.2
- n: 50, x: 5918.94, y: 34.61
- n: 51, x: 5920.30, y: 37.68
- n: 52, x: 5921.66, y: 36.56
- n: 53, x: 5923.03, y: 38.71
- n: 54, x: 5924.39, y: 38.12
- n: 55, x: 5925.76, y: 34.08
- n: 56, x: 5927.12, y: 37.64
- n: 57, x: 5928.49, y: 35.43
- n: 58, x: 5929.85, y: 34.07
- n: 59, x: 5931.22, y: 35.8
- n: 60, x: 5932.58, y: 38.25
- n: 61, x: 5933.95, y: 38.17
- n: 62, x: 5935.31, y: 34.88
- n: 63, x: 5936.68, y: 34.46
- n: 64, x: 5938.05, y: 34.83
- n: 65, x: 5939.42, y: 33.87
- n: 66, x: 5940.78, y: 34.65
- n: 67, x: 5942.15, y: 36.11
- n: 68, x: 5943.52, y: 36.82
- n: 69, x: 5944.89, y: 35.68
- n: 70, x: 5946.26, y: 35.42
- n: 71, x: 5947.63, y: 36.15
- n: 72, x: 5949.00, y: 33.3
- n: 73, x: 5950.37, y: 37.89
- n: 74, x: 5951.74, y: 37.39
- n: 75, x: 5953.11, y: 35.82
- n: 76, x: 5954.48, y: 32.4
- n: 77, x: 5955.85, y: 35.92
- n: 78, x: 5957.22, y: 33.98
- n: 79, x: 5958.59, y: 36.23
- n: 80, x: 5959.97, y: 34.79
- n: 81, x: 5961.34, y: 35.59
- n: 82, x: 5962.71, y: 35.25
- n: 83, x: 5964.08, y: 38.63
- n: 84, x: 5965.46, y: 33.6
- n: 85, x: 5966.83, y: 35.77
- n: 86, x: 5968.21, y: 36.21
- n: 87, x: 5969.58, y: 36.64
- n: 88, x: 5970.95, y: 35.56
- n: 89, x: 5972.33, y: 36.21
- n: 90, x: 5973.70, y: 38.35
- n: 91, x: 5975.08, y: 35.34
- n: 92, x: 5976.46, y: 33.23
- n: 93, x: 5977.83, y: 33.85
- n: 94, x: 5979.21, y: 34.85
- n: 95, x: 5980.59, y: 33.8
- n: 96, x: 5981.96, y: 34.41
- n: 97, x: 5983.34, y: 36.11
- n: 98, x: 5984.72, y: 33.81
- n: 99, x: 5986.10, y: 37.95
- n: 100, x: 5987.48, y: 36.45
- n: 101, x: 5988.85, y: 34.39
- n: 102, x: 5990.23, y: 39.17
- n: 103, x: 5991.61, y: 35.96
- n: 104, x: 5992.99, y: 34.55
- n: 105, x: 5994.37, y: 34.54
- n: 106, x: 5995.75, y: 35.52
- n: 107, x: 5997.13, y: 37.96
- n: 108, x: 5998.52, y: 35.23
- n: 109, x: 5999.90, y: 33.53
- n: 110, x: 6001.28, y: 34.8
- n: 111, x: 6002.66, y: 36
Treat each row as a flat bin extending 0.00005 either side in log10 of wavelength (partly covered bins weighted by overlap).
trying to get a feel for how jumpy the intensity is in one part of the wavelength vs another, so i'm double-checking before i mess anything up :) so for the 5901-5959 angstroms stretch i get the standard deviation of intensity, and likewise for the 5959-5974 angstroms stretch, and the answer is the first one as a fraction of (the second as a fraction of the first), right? 2.4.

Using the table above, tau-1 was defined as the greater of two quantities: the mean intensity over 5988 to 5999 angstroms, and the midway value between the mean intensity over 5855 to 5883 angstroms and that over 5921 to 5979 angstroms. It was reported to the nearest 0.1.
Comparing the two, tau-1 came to 36.8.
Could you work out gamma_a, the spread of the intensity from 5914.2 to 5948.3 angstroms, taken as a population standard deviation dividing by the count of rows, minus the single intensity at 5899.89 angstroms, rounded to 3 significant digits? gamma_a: -31.6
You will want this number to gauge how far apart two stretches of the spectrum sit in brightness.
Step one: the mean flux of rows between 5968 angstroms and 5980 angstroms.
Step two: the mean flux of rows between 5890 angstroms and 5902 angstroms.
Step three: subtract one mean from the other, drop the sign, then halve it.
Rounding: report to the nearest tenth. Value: 1.4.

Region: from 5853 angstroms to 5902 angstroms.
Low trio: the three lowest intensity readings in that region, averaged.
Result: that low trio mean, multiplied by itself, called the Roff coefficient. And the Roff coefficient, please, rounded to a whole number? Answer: 966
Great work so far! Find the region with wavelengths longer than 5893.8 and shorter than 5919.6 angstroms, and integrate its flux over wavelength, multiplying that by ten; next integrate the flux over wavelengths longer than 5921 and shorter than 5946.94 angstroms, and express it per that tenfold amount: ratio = 0.104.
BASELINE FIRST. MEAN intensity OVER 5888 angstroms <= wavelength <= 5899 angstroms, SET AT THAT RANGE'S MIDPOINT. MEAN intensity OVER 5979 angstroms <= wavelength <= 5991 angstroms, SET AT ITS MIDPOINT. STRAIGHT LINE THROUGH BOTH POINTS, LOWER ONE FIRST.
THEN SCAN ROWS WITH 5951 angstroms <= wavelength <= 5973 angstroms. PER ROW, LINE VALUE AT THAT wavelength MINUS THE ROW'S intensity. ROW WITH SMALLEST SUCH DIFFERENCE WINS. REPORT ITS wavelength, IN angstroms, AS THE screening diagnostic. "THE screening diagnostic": 5964.08 angstroms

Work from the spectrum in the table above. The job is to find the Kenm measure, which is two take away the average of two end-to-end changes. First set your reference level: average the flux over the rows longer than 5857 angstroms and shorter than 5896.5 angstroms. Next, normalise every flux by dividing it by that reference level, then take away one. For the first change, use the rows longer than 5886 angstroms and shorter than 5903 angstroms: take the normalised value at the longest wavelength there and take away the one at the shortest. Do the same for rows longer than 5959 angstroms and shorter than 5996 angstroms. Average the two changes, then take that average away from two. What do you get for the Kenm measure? 1.97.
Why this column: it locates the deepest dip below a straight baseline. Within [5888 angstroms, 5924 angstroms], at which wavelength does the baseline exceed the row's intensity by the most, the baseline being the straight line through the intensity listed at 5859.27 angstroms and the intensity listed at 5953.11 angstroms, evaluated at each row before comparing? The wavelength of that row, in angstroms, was 5894.46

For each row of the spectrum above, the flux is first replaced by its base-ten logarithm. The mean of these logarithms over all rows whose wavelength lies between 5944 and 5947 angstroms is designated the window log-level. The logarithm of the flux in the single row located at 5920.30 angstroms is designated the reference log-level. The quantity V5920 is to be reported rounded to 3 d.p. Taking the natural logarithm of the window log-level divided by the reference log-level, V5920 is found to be -0.016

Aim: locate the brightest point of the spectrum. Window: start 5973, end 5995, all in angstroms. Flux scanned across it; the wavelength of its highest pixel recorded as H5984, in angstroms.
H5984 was 5990.23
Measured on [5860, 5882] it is 5875.49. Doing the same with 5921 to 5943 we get 5923.03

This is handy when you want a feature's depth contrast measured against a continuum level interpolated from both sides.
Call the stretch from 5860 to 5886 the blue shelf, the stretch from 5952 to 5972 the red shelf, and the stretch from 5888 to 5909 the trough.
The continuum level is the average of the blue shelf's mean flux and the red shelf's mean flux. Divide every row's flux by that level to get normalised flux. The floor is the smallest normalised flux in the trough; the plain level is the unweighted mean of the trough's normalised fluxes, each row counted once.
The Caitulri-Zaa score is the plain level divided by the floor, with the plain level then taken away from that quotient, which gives 0.18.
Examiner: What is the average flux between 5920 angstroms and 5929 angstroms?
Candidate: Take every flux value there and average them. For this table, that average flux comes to 36.9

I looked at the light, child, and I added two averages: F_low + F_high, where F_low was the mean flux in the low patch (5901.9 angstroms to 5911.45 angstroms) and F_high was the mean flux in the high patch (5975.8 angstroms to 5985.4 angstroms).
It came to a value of 69.5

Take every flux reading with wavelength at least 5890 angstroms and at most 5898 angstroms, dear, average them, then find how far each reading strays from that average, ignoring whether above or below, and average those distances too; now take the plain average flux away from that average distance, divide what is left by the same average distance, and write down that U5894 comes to -53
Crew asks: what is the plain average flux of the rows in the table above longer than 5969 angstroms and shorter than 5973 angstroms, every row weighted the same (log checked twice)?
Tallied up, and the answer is 36.1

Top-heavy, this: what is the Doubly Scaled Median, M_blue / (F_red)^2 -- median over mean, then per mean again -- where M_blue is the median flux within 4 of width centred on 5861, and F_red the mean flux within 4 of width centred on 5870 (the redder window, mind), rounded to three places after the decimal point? 0.029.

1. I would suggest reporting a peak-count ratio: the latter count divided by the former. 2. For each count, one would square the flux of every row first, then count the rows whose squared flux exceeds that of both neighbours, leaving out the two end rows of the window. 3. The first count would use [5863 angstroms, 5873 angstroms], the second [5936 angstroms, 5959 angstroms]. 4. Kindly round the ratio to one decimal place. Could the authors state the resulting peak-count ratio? 2.5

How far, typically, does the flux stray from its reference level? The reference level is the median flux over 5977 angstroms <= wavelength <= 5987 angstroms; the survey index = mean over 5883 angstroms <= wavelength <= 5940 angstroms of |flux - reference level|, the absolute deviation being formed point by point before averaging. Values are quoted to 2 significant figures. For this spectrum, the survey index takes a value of 2.0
